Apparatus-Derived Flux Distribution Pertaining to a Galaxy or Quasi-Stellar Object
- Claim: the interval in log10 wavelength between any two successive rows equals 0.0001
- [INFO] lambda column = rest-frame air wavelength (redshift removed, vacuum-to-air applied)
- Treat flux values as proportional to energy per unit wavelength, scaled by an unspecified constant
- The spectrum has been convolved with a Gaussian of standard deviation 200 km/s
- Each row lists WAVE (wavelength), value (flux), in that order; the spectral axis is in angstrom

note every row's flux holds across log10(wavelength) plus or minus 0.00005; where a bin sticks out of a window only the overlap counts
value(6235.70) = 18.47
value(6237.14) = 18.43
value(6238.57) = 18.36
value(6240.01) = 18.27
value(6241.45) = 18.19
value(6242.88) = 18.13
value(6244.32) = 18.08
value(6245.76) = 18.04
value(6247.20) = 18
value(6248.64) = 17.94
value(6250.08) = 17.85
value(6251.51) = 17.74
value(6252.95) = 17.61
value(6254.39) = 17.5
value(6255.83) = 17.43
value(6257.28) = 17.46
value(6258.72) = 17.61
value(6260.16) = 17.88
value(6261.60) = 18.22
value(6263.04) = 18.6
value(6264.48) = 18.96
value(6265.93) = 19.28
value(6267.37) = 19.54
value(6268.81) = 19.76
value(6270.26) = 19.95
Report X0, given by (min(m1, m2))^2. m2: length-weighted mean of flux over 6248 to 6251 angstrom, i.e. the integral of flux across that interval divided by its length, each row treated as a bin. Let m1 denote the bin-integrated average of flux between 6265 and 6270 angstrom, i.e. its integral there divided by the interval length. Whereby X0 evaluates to 322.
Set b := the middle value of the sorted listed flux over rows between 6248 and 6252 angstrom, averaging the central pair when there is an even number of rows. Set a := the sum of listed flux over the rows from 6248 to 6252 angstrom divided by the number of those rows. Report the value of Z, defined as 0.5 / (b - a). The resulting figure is 75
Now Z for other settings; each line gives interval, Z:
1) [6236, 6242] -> 200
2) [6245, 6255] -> 13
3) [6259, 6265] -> -100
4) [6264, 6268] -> 25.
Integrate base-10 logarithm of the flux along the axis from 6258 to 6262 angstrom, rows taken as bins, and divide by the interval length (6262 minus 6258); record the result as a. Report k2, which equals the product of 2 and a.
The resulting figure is 2.507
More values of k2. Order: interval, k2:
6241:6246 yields 2.517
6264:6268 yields 2.567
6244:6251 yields 2.510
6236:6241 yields 2.525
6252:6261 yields 2.489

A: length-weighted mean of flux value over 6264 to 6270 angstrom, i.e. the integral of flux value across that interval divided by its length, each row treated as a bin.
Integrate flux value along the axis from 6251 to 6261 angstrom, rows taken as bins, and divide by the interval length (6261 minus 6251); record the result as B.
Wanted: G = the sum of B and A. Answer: 37.0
